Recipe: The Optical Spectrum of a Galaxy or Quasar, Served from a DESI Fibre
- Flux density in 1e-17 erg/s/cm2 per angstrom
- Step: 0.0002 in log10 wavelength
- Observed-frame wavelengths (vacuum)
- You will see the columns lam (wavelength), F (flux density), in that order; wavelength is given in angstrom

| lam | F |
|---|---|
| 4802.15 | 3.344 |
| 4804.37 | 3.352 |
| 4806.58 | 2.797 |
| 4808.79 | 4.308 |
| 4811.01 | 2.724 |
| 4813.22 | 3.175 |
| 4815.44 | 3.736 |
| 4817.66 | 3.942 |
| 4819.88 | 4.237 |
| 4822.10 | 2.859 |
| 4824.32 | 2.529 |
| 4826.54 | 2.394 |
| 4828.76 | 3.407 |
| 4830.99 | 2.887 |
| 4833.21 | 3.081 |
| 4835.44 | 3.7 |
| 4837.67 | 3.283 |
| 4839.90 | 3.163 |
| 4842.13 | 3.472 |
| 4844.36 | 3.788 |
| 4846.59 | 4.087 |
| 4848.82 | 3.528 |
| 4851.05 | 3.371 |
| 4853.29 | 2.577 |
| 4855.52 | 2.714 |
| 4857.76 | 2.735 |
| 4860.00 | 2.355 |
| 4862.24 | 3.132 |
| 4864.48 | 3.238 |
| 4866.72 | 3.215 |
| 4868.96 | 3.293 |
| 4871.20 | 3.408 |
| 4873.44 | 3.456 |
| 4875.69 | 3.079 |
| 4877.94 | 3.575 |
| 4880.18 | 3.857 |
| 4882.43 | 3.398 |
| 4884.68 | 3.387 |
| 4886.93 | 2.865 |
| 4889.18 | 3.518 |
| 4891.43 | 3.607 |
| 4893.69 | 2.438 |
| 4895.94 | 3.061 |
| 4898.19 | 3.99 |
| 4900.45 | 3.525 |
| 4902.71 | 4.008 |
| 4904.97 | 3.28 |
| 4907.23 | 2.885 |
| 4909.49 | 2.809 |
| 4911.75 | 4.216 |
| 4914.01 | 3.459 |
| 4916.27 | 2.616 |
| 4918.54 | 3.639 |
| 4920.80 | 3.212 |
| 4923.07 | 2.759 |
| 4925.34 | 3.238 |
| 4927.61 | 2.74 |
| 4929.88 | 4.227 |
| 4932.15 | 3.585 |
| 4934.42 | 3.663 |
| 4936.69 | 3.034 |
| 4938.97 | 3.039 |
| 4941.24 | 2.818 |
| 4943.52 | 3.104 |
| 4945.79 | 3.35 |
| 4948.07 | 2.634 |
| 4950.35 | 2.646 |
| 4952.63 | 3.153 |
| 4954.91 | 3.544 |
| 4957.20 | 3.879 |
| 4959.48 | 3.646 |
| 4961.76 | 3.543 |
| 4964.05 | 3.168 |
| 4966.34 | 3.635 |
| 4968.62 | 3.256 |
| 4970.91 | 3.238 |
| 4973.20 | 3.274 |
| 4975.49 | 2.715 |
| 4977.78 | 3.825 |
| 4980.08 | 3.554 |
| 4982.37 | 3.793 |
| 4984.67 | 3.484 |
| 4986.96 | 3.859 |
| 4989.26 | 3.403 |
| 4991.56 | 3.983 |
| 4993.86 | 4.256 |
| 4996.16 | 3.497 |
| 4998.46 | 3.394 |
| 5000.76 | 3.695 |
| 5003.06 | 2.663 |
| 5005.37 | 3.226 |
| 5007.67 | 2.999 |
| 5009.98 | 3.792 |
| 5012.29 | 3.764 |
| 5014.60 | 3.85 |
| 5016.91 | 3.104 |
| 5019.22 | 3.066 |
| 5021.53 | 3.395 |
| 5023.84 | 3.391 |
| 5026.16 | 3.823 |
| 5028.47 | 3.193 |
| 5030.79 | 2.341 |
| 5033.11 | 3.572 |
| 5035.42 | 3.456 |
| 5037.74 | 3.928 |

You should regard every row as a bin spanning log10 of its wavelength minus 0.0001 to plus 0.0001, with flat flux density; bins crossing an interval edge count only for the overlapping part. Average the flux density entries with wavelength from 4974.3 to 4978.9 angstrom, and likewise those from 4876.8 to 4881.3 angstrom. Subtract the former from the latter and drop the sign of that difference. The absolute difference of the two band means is 0.45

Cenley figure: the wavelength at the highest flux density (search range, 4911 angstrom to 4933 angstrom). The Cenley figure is 4929.88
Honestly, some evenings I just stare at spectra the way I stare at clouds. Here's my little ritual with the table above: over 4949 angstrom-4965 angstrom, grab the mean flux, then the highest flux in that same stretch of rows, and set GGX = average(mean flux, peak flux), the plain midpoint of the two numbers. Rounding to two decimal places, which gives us 3.62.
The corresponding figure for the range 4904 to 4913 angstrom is 3.76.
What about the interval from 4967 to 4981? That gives 3.57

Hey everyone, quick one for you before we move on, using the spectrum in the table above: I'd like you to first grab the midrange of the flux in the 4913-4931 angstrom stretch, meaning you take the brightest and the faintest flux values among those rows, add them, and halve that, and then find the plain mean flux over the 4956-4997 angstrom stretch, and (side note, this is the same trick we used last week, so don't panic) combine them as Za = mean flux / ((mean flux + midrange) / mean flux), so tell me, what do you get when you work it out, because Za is 1.81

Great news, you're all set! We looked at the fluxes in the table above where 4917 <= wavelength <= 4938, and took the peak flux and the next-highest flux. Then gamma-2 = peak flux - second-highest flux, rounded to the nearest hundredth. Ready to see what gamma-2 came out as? 0.56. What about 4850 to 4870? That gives 0.08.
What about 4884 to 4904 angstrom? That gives 0.02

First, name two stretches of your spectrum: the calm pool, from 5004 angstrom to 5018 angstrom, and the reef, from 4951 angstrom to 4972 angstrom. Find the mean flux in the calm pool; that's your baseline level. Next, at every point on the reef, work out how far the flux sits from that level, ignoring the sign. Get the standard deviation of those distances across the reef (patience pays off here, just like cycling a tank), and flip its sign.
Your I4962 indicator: -0.10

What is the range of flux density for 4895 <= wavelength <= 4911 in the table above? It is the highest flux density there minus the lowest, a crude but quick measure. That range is 1.20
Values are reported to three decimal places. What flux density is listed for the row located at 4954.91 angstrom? 3.544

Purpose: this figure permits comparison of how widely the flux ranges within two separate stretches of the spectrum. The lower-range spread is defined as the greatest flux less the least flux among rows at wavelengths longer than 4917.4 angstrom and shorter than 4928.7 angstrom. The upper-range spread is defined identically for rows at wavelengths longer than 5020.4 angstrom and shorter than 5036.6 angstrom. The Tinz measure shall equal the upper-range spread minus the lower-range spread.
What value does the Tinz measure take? 0.6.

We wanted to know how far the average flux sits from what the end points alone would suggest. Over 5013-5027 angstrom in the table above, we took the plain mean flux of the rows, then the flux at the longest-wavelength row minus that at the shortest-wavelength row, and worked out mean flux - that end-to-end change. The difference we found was 3.47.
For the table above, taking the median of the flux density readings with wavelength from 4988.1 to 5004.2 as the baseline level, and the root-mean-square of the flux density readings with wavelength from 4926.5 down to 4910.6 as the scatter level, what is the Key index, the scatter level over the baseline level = 0.96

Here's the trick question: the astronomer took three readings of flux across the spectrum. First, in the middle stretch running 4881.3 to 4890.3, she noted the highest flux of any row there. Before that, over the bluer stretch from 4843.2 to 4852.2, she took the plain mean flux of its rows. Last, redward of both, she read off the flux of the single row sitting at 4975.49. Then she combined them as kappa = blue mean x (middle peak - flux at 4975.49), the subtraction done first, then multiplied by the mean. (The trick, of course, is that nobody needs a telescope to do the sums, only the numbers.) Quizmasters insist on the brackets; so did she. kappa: 3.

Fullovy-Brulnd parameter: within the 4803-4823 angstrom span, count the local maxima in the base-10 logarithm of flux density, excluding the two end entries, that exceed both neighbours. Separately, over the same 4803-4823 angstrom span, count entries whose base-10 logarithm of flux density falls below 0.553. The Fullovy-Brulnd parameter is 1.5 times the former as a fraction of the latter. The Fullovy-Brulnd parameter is 0.60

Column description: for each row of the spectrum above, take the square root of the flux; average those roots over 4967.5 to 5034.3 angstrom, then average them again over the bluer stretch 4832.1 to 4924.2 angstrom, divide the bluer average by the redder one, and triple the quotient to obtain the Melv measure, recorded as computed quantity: 2.94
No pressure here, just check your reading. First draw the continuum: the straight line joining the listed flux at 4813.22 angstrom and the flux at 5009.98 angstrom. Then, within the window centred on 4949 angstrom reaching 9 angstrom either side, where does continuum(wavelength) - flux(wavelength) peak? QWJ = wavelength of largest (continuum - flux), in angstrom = 4948.07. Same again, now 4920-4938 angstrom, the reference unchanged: 4927.61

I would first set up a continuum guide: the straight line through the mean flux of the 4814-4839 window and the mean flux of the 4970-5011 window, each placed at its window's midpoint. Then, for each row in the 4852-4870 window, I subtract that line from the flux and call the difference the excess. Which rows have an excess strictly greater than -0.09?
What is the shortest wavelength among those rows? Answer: 4864.48 angstrom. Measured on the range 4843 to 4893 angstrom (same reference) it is 4844.36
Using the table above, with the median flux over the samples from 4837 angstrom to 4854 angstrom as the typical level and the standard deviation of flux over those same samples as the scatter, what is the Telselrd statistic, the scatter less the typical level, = -3.0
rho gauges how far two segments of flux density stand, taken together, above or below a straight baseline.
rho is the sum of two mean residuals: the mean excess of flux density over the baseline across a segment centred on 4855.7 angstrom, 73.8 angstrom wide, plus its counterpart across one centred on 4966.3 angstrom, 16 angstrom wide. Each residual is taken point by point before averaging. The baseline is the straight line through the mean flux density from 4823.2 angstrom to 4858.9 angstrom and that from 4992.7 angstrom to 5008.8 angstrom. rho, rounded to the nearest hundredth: 0.11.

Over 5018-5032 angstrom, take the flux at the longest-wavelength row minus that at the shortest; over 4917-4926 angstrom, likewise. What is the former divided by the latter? 2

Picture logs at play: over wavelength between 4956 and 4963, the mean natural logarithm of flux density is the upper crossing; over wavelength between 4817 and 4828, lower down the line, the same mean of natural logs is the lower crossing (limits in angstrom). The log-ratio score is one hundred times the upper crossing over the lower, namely 115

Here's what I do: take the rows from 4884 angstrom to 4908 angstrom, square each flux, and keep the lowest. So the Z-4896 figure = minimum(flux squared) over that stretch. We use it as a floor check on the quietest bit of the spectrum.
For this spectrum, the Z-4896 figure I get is 5.9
